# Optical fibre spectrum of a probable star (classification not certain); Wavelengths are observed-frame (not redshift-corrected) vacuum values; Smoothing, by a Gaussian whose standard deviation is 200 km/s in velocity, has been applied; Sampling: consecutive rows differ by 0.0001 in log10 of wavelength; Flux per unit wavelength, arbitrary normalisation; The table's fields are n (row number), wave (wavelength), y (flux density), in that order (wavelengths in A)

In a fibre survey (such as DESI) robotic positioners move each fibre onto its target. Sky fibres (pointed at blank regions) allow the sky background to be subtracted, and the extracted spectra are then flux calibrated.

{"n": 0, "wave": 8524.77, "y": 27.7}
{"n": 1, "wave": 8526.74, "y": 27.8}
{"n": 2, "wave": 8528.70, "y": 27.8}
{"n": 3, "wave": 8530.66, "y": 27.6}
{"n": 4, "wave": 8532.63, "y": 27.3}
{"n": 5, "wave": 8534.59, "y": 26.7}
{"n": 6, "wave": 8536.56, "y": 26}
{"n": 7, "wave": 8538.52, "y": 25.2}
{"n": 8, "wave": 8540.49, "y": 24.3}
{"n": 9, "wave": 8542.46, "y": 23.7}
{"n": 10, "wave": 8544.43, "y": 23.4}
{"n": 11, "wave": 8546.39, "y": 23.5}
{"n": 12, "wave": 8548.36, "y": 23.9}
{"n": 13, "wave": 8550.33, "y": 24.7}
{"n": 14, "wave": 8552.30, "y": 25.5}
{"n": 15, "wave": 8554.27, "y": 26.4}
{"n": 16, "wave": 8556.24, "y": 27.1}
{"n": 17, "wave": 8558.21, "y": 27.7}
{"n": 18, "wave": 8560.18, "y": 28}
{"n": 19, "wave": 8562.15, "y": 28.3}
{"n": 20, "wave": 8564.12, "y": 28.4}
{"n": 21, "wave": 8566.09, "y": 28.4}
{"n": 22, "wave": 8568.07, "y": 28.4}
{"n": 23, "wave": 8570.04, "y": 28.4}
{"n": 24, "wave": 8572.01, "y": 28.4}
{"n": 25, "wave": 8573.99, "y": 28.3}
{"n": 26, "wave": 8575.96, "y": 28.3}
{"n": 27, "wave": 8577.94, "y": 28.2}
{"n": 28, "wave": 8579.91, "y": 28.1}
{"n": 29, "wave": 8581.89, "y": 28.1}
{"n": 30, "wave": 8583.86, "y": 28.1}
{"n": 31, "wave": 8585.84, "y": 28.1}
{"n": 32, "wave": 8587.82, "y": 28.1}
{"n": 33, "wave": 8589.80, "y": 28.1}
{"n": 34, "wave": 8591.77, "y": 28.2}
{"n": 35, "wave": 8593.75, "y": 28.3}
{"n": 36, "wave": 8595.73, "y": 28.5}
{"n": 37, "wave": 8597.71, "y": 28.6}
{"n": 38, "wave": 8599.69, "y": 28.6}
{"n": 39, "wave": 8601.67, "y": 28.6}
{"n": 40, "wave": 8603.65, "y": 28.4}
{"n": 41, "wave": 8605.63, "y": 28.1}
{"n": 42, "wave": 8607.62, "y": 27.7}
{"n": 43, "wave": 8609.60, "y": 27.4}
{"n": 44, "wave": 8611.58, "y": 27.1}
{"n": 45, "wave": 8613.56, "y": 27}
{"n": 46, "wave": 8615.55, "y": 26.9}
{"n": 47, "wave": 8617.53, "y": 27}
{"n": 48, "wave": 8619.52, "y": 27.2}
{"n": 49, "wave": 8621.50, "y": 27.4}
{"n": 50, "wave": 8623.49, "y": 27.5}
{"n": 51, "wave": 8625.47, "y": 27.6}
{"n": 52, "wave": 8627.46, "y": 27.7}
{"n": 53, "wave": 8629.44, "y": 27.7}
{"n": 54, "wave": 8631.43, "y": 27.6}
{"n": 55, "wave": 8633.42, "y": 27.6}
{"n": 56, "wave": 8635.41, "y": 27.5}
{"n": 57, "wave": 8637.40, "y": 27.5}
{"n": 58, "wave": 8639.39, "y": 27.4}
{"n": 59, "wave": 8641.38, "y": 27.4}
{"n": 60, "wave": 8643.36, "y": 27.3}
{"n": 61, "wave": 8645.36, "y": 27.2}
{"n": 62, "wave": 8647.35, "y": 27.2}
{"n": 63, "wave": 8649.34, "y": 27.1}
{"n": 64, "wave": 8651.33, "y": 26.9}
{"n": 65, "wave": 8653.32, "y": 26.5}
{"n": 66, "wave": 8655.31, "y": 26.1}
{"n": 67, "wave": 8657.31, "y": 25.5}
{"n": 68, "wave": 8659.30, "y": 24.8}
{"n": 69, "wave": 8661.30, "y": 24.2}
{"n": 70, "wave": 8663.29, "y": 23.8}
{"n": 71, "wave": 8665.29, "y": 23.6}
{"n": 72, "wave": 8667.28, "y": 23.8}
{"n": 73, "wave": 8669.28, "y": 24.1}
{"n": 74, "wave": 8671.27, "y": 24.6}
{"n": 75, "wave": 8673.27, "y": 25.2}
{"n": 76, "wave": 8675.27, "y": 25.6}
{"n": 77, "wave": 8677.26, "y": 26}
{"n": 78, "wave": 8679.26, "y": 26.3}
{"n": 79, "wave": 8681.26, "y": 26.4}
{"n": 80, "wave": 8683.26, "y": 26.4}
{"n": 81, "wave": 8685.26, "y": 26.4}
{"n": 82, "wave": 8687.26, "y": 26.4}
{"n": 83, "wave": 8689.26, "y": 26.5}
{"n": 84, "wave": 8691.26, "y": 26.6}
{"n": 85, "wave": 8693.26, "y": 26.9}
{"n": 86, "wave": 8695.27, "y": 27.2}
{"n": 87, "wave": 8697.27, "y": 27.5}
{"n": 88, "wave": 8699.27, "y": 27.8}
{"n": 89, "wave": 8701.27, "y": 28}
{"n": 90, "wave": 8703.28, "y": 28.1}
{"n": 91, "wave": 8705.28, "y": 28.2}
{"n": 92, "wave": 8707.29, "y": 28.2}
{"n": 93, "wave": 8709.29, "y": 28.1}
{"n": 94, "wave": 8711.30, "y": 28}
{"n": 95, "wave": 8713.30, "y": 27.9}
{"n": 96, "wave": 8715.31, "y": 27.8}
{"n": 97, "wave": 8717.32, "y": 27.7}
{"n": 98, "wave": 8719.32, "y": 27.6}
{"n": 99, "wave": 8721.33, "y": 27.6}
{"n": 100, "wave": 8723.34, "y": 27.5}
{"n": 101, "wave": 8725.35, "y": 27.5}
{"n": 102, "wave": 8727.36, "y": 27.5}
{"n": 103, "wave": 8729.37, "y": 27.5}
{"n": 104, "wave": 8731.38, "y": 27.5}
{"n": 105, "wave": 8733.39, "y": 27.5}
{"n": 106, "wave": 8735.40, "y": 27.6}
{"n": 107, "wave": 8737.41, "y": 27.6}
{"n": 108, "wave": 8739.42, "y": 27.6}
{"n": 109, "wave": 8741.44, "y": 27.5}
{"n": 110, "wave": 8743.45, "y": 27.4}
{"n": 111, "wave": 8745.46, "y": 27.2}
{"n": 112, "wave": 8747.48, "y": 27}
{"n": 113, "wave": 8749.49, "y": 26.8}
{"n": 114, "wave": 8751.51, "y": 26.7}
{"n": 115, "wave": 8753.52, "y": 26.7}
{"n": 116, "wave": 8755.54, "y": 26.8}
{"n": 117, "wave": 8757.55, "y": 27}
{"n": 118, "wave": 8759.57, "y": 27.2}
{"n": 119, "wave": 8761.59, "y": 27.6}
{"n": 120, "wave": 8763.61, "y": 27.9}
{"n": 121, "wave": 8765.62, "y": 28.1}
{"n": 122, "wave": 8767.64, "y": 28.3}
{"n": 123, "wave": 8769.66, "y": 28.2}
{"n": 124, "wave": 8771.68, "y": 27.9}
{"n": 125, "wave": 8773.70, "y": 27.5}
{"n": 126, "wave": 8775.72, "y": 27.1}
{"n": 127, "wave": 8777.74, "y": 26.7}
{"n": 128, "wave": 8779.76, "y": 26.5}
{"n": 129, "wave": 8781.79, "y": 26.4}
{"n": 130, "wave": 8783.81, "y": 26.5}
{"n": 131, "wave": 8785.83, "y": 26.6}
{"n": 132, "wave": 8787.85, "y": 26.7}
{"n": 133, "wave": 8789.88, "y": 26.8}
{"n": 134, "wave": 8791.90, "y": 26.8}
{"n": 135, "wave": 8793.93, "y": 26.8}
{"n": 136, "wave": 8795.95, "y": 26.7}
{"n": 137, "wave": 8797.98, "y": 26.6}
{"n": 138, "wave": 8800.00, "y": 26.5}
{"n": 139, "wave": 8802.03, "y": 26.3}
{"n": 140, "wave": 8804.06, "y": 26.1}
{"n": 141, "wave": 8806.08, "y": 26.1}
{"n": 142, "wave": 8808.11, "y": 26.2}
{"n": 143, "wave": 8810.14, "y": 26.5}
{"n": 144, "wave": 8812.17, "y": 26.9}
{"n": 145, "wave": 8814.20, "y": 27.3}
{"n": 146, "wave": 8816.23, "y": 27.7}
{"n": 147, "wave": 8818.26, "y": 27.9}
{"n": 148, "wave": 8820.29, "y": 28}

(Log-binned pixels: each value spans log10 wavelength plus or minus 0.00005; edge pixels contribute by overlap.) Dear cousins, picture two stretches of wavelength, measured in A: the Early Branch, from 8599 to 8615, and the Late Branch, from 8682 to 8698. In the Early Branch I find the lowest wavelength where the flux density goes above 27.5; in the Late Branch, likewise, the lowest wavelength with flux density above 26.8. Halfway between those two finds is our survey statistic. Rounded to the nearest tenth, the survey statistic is 8646.5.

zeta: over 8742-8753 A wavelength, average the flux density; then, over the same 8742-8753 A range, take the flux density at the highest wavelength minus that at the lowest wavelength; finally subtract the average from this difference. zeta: -27.7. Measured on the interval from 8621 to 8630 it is -27.3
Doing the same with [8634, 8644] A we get -27.6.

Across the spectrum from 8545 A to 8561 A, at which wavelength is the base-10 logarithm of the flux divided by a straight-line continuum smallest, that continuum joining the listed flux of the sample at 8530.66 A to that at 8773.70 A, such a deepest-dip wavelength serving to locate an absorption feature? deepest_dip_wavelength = 8546.39 A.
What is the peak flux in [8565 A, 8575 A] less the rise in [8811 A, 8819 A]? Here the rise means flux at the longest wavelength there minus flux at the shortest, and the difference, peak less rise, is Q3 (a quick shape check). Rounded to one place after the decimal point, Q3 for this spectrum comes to 27.4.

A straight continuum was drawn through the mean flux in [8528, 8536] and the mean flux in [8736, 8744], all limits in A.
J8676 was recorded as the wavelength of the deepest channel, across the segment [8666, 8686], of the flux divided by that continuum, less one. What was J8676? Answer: 8667.28 A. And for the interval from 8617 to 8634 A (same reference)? 8617.53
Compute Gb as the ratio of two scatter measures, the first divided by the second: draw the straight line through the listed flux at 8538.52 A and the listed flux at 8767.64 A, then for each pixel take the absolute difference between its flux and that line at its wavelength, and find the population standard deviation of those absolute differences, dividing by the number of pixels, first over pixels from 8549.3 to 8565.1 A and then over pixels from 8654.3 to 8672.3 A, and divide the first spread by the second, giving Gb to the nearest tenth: 1.1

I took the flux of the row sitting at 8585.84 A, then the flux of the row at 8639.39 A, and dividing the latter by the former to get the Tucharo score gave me 0.98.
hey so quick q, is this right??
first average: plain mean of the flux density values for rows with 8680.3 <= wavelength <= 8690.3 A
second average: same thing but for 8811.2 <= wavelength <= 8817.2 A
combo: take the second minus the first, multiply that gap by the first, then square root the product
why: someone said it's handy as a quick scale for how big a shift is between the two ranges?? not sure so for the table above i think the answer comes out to 4.8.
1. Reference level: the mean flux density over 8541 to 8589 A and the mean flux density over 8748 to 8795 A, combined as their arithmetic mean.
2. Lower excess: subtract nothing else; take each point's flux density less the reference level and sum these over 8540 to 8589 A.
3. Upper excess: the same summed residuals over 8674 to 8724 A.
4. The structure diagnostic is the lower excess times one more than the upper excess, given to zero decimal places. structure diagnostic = -15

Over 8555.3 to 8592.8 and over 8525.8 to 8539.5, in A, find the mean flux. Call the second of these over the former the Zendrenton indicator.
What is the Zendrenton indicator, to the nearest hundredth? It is 0.96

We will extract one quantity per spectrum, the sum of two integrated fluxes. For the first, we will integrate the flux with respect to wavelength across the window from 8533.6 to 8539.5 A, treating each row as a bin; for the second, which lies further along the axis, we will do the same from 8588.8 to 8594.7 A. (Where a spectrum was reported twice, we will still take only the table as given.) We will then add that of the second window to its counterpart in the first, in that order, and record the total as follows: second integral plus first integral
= 320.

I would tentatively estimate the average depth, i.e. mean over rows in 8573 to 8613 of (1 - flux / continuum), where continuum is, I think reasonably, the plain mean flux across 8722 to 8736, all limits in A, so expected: -0.023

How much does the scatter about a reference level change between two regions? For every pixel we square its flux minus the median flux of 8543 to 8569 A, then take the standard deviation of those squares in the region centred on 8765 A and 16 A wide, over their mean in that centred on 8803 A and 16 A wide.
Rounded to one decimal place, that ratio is 0.9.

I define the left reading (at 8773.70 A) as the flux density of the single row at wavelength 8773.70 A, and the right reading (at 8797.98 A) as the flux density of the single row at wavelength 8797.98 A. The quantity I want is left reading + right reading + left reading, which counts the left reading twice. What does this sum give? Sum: 81.6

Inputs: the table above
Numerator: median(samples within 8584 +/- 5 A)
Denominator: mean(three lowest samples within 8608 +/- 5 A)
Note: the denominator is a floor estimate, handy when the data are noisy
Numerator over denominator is 1.026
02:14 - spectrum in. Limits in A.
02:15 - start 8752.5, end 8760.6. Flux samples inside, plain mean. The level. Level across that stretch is 26.9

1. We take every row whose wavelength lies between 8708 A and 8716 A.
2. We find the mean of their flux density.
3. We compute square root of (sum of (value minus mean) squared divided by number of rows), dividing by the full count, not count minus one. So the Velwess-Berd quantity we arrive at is 0.11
